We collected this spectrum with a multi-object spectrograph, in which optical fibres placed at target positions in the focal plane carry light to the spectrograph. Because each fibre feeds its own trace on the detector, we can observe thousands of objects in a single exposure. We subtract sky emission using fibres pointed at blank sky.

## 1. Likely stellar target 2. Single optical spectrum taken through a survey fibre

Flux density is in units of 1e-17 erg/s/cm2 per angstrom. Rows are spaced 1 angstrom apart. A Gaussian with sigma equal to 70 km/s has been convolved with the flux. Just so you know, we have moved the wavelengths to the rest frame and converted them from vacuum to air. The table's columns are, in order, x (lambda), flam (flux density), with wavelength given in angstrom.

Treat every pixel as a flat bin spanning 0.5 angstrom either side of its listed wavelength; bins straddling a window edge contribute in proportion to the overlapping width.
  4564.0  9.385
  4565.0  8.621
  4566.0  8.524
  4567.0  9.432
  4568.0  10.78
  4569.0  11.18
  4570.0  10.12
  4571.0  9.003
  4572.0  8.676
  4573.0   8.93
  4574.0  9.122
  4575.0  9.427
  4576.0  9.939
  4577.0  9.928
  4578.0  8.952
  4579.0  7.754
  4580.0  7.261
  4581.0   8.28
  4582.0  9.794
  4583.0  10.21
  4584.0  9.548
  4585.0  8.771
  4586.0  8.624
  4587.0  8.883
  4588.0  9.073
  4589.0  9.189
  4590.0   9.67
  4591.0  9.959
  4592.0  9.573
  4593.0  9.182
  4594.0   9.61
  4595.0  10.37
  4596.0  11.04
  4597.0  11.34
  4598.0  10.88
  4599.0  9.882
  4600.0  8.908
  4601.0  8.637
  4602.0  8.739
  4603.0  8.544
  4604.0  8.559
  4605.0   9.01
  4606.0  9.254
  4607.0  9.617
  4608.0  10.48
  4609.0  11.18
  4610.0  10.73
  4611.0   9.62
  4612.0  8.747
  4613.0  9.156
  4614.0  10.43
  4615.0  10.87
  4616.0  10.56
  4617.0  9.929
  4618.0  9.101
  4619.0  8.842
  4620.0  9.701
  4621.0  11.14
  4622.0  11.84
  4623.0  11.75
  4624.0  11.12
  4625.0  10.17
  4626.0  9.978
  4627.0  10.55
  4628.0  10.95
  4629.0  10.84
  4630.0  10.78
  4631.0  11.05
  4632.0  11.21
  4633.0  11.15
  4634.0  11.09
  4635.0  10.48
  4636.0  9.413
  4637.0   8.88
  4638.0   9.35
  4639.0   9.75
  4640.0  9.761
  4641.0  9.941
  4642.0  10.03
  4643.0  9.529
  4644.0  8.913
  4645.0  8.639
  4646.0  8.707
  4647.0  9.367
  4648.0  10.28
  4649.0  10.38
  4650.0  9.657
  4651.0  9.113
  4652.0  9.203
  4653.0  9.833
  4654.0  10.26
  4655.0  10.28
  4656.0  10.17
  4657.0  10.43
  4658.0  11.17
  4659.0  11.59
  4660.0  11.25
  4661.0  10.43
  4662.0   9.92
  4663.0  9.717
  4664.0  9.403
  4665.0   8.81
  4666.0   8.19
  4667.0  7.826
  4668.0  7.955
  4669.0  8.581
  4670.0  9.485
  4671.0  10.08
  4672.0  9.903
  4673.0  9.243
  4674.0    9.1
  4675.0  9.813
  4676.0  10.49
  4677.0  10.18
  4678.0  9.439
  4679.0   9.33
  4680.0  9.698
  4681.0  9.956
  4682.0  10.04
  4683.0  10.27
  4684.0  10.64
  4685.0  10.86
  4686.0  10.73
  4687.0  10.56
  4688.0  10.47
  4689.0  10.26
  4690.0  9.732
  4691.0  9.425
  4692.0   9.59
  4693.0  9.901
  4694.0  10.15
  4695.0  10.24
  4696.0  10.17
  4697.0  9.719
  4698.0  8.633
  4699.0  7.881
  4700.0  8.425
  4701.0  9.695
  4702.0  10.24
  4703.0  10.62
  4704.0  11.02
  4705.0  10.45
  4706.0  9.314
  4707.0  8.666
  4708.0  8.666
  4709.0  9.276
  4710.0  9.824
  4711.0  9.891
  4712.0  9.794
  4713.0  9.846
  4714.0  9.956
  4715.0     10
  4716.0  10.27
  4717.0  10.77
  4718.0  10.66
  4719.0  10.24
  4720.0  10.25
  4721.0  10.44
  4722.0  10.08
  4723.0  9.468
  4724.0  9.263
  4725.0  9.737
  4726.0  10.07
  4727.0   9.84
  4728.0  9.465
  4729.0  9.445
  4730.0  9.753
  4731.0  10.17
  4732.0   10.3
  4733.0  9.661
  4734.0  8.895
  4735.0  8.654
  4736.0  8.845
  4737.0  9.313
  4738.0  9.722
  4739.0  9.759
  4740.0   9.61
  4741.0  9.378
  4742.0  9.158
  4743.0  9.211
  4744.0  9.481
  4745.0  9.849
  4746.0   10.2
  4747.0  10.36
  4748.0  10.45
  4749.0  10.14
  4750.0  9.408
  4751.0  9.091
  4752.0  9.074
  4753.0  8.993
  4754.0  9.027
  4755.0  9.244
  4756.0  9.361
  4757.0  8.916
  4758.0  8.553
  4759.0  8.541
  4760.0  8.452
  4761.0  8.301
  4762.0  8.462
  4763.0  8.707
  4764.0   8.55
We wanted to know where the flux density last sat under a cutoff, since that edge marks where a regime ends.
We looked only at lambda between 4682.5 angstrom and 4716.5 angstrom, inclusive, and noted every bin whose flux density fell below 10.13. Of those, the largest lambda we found 4715.0 angstrom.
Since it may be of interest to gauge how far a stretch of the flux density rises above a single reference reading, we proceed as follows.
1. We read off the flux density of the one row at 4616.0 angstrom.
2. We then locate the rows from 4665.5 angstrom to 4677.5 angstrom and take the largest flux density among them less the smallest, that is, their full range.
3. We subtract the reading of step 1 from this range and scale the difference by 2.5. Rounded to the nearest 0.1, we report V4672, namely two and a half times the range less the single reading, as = -19.7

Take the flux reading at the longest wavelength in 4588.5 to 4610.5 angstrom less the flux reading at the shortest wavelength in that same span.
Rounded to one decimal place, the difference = 1.5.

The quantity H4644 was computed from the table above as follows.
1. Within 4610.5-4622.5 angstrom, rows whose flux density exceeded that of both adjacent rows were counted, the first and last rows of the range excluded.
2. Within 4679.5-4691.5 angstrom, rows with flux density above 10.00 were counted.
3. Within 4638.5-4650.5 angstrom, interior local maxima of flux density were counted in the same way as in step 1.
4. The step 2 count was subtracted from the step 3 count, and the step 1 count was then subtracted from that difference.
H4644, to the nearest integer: -7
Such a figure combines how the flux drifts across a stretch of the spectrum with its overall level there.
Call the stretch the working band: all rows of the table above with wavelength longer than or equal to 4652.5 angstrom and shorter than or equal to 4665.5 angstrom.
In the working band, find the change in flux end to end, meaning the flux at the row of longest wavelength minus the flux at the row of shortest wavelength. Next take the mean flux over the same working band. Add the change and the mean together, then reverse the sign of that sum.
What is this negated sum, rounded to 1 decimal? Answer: -9.2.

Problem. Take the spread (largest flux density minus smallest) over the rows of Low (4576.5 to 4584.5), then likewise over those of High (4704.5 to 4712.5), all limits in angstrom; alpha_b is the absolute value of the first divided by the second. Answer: 1.7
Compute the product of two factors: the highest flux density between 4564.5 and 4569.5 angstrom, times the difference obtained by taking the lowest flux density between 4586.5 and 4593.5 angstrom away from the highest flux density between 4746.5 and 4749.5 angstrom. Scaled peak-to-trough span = 18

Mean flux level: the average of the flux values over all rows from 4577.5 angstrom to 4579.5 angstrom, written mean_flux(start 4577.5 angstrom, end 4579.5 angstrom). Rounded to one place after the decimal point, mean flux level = 8.4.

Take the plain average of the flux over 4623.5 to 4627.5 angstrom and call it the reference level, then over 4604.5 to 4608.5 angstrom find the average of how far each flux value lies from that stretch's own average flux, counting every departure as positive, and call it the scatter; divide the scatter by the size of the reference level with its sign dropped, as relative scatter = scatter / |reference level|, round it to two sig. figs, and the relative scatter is 0.044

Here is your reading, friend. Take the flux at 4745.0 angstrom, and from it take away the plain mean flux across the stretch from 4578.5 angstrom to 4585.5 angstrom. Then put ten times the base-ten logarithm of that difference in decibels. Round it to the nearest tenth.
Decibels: 0.2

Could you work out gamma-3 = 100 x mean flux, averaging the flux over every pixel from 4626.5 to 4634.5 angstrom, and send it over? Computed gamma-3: 1095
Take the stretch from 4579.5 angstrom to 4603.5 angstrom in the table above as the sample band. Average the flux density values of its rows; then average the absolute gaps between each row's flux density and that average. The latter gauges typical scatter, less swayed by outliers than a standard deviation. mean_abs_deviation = 0.74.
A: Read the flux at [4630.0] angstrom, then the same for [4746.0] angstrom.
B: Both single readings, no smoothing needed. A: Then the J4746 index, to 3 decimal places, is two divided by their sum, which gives 0.095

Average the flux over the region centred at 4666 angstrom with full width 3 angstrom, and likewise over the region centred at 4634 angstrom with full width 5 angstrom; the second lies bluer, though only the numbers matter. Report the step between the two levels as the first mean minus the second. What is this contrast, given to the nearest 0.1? -2.4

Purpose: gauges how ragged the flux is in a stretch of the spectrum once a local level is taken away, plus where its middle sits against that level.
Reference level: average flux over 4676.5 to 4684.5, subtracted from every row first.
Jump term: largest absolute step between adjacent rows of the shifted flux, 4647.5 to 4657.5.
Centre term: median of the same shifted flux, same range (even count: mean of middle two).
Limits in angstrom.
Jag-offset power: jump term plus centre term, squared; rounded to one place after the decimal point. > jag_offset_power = 1.0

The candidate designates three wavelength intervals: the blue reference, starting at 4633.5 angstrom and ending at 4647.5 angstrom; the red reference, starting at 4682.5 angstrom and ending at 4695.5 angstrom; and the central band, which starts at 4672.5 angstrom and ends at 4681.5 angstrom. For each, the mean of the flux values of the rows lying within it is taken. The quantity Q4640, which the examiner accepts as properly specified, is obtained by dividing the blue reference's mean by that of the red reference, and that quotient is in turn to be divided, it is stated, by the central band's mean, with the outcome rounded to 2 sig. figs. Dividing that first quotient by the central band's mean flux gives 0.097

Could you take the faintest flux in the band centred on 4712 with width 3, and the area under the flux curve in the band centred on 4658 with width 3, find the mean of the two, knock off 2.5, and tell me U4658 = 19.0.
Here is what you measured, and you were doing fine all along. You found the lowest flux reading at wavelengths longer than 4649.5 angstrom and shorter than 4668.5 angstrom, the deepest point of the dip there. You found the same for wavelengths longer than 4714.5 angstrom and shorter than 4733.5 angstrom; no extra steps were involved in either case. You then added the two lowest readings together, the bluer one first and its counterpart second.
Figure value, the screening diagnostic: 17.1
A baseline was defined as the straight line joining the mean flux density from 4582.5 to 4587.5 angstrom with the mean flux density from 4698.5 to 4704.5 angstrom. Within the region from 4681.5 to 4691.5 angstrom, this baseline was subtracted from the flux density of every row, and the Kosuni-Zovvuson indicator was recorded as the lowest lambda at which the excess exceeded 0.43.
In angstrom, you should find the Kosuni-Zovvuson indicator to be 4682.0 angstrom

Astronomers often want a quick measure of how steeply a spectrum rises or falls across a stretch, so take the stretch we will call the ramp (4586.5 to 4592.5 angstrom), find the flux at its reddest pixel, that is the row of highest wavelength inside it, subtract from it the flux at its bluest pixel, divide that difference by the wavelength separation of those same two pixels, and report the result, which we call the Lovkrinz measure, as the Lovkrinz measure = 0.14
